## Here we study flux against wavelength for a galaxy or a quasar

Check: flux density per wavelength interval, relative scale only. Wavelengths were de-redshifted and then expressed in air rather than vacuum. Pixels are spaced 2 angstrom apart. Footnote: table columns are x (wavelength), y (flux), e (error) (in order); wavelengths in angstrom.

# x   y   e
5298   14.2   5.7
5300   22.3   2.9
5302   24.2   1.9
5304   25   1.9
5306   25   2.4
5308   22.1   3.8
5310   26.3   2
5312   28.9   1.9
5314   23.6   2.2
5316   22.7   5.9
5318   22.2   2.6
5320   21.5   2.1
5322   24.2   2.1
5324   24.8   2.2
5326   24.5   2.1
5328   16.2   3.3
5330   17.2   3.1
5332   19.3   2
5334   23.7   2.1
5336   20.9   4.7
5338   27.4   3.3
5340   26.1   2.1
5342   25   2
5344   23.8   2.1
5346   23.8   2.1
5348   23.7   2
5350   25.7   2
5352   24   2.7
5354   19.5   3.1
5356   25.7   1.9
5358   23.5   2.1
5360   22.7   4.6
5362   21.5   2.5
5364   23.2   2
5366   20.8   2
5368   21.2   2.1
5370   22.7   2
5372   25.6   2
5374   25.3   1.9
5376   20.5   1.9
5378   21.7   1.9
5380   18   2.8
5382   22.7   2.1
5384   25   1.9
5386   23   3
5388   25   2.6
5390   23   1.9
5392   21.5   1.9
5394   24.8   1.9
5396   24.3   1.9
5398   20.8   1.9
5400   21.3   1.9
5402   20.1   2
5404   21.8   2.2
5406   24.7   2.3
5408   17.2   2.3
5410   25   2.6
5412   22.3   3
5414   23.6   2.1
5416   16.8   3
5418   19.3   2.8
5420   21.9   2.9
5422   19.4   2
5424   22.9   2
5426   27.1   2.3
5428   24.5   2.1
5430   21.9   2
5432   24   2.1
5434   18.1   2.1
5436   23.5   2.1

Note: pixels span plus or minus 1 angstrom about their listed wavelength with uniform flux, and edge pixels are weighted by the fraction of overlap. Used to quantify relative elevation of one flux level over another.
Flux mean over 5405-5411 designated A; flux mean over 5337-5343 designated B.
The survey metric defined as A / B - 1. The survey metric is -0.15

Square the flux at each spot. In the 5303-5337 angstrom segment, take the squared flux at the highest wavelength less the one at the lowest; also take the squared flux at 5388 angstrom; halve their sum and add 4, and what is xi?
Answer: 222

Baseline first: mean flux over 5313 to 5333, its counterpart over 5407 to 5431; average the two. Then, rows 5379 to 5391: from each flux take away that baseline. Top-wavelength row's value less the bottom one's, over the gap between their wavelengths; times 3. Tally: 1.5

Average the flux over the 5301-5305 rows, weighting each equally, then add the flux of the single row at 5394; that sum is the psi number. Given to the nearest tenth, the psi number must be 49.4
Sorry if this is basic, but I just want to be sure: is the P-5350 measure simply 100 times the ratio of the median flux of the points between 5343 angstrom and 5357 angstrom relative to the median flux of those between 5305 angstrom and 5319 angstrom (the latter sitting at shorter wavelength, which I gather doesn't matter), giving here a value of 101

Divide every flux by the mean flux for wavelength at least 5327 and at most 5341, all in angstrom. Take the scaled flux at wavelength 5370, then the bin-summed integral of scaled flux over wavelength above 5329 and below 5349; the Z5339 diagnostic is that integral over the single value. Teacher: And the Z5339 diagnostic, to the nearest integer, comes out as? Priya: 20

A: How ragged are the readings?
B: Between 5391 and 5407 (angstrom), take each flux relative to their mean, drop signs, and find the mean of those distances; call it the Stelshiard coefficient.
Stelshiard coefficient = 1.6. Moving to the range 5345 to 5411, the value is 1.8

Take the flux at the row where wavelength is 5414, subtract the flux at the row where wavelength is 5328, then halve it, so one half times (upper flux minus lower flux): 3.7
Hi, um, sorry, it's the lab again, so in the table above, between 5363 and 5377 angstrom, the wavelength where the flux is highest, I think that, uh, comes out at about 5372 angstrom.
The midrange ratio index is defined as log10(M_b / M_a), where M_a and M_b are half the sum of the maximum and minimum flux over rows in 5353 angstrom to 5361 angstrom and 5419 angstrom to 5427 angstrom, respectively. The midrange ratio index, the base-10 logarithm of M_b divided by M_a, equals 0.012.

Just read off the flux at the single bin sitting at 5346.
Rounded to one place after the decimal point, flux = 23.8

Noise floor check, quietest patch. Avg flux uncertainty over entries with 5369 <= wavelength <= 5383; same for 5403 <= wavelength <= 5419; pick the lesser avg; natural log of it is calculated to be 0.74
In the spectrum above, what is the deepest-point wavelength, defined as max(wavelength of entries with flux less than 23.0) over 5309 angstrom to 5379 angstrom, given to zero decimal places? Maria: 5378 angstrom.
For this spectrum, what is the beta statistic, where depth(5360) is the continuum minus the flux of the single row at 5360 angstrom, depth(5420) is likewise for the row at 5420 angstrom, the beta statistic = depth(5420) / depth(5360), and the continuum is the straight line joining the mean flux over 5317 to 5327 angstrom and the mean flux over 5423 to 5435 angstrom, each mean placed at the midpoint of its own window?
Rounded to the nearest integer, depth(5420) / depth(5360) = 2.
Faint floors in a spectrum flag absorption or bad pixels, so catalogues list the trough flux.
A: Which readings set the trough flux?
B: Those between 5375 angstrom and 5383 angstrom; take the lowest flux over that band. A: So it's 18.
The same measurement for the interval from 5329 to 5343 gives 17.2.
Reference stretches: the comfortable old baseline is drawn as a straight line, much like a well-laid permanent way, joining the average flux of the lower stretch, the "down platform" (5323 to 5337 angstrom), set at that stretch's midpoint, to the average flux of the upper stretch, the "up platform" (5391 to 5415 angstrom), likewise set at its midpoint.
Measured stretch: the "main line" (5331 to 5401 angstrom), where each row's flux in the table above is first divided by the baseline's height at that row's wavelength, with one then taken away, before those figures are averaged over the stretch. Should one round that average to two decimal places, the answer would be 0.07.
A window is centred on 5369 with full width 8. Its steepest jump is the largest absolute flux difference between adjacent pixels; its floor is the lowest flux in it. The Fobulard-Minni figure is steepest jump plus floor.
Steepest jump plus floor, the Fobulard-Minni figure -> 23.7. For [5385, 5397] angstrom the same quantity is 24.8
